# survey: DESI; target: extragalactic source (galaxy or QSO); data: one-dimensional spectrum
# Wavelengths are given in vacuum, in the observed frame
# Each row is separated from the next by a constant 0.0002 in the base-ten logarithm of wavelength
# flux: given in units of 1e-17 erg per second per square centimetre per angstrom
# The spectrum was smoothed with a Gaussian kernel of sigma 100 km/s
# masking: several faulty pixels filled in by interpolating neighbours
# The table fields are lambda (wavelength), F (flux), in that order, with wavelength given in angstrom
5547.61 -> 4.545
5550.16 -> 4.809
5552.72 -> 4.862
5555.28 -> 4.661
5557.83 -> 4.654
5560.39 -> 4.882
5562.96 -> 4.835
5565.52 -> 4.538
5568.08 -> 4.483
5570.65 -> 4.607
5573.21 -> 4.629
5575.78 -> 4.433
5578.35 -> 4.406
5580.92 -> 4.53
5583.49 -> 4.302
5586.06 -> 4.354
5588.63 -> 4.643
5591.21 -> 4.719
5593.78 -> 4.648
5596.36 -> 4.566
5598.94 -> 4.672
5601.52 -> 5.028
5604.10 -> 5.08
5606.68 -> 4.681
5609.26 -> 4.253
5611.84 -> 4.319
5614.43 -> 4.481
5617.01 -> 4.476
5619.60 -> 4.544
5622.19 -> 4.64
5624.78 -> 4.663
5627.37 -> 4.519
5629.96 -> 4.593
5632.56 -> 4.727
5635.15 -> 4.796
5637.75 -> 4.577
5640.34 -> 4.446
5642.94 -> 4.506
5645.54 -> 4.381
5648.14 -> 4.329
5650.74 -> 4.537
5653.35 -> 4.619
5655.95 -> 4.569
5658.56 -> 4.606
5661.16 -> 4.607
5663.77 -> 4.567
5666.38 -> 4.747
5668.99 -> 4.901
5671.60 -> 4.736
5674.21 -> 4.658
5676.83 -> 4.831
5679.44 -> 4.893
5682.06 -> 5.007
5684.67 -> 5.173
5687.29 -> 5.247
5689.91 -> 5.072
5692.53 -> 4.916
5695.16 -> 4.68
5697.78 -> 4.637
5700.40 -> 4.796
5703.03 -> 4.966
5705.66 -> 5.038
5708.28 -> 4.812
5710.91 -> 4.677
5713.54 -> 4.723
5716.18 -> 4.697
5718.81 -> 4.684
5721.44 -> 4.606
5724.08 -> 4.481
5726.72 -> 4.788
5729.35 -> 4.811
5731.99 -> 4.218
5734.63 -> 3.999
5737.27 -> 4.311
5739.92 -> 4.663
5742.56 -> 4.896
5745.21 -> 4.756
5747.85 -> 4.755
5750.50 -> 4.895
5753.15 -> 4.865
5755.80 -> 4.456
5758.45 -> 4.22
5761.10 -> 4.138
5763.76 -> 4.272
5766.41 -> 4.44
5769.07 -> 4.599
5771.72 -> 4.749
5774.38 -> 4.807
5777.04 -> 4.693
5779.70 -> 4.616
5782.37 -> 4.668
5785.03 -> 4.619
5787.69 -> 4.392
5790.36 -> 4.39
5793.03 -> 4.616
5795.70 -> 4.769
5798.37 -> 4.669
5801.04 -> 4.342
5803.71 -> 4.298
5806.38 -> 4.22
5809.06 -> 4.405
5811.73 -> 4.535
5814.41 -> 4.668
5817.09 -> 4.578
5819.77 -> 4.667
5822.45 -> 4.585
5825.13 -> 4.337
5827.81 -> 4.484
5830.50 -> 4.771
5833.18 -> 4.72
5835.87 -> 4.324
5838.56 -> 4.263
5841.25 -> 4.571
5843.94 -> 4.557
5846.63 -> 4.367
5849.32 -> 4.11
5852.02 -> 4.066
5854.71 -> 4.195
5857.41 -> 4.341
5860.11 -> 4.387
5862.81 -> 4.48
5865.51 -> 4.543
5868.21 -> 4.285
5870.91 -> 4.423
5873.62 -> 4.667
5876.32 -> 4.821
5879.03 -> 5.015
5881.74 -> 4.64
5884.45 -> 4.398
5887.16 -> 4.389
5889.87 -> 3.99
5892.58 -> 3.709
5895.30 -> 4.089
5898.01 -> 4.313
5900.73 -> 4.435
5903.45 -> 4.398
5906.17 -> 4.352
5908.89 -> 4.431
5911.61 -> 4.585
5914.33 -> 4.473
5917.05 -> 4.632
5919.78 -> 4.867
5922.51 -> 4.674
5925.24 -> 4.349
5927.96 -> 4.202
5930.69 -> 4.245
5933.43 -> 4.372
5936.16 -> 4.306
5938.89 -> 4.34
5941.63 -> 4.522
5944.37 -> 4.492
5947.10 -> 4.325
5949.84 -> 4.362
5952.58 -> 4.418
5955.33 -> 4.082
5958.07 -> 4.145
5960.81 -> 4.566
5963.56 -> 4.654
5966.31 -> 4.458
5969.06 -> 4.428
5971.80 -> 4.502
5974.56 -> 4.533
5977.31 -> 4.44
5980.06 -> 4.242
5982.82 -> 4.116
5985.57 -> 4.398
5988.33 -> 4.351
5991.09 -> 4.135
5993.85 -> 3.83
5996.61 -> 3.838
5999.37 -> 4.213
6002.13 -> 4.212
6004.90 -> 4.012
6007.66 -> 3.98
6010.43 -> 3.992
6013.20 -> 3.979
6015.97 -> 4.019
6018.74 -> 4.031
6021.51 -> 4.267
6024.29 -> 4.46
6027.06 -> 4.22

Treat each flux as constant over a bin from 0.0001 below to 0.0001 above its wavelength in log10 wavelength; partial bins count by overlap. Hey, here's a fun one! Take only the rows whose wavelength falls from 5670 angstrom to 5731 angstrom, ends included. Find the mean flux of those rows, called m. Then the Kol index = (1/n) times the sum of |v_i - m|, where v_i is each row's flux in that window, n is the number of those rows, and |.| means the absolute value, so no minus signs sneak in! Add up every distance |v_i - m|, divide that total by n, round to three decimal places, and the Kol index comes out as 0.151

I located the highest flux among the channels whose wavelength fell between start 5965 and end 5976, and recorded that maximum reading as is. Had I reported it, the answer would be 4.533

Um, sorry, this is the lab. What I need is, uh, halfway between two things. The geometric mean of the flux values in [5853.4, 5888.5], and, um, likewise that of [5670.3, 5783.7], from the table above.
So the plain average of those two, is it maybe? 4.59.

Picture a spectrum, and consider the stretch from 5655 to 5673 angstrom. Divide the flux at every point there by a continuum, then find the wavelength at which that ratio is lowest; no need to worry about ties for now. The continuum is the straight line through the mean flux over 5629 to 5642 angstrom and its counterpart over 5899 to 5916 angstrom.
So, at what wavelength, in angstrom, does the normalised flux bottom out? 5655.95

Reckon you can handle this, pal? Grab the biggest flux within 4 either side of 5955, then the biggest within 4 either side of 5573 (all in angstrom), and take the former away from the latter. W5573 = 0.21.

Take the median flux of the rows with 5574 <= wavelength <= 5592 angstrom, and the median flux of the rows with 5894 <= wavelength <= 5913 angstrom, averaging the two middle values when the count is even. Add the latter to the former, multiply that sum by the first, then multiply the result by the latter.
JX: 172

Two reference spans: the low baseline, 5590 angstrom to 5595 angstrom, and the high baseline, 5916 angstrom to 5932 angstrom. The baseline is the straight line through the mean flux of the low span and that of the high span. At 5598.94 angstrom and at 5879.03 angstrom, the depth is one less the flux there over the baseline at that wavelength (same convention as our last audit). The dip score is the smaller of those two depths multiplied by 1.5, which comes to -0.16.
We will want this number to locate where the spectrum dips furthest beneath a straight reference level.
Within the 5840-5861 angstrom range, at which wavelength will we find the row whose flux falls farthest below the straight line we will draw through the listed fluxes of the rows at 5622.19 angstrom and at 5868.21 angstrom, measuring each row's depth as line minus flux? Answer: 5852.02 angstrom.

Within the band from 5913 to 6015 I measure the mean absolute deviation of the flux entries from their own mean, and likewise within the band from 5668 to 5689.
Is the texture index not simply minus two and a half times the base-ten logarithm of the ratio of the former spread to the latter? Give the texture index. -0.2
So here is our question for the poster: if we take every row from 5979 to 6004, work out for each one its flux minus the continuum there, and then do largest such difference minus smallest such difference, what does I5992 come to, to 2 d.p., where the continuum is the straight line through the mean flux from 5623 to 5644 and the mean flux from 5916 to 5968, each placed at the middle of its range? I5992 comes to 0.56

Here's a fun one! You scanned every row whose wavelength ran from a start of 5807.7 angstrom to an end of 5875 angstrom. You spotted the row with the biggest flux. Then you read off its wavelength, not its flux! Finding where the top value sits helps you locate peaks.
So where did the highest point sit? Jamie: 5830.50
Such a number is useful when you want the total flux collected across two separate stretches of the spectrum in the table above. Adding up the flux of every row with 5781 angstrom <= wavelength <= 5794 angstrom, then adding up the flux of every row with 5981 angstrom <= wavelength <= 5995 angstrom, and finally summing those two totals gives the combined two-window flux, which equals 43.5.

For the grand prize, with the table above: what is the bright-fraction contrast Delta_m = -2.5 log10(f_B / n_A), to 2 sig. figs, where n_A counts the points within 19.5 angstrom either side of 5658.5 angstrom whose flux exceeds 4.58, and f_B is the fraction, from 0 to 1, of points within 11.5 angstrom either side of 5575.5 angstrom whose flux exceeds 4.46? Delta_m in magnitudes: 2.9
